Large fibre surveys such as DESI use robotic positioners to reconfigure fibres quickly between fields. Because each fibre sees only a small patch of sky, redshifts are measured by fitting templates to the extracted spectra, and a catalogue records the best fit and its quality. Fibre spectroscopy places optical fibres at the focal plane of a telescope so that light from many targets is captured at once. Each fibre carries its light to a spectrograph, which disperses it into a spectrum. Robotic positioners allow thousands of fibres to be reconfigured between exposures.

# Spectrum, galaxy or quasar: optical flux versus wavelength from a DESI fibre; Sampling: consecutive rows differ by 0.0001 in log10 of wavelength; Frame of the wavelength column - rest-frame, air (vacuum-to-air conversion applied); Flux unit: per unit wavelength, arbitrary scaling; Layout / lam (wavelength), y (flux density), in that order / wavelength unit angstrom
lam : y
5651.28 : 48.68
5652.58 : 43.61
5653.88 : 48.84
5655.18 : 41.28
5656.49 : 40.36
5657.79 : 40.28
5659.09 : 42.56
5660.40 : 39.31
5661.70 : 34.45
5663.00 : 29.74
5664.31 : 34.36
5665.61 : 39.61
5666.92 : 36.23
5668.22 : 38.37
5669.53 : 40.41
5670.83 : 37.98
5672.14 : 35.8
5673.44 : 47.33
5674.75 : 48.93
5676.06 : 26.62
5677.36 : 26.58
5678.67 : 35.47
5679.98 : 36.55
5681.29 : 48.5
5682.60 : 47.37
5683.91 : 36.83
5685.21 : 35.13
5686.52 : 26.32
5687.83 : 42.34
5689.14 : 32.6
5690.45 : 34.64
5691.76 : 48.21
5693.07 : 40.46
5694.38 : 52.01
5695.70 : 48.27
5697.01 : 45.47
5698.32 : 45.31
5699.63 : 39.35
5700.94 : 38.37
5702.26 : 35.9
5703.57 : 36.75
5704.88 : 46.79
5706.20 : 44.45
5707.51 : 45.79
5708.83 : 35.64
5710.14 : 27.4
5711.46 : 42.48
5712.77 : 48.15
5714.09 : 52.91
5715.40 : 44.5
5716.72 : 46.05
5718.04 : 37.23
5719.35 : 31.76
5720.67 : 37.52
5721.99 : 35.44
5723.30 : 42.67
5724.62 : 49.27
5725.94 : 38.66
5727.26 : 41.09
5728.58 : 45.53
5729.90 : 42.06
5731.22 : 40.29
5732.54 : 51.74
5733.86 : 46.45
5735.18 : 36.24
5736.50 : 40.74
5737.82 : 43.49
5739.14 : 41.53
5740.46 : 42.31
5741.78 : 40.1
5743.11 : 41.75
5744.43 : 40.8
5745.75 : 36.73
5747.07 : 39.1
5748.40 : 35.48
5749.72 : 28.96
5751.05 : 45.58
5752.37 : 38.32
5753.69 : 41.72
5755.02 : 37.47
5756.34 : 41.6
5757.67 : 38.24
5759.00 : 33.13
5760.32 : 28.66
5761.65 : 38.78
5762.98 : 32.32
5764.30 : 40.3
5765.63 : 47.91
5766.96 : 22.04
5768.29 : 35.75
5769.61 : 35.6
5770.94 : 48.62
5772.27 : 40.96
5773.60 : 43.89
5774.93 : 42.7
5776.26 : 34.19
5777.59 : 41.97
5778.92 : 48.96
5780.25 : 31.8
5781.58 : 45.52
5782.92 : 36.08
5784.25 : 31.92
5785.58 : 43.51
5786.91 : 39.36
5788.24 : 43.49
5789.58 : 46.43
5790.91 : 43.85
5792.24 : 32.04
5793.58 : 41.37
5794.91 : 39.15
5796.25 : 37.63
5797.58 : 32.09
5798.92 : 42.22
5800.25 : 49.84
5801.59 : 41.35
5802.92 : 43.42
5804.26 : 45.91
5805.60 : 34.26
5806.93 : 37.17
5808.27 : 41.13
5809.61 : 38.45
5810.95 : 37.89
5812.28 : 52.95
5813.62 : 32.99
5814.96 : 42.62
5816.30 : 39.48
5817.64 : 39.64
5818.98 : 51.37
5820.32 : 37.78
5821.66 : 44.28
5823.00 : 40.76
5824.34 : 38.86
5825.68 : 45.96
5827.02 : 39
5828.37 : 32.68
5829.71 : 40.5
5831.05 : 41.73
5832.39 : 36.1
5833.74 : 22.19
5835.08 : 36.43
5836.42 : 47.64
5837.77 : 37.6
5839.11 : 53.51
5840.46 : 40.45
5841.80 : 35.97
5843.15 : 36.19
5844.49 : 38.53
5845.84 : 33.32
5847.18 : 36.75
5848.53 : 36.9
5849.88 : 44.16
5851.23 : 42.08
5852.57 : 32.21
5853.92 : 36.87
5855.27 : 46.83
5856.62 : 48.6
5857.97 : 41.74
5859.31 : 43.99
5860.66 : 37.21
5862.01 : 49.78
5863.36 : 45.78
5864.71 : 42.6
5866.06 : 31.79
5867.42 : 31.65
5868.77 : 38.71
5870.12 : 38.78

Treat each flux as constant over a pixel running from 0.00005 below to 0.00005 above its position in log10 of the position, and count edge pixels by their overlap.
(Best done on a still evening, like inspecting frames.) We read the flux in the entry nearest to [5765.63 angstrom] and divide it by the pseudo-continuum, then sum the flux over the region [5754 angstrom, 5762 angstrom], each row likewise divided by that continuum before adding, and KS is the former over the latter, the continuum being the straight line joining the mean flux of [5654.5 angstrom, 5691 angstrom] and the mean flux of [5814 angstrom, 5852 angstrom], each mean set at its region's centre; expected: 0.219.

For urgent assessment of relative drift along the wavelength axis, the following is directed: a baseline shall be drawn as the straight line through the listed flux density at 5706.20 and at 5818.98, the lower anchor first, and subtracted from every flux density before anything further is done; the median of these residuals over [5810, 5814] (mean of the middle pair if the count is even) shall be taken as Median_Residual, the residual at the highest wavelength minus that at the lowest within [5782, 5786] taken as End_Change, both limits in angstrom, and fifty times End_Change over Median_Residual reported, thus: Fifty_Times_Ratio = -28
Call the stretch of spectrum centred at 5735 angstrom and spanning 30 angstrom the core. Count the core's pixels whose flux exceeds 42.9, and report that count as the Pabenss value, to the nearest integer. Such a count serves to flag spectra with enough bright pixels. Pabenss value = 5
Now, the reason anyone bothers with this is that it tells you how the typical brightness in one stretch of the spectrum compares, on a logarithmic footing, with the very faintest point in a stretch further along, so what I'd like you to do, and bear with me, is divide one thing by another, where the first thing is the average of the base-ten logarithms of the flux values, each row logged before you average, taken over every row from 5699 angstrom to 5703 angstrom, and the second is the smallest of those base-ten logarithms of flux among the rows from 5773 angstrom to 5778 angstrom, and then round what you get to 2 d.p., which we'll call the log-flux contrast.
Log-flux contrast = 1.03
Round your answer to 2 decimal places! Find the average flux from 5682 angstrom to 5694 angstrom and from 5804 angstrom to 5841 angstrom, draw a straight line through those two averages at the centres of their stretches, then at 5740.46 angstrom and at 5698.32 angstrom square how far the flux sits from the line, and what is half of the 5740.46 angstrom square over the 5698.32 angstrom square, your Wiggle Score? 0.11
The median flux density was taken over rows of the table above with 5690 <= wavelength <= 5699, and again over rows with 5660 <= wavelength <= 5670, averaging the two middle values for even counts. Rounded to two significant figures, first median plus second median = 83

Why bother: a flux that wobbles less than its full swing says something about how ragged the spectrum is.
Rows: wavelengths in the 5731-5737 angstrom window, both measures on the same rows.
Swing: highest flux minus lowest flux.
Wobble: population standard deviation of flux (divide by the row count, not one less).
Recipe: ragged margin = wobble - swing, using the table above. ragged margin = -10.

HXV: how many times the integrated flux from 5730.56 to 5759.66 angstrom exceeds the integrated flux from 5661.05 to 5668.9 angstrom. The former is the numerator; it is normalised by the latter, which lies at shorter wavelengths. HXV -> 4.2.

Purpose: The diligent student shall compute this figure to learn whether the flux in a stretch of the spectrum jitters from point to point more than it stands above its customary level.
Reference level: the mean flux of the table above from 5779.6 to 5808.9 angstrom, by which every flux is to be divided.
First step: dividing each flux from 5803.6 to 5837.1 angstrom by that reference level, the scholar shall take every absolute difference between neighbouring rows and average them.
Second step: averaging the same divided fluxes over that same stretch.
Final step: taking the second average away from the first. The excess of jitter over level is -0.809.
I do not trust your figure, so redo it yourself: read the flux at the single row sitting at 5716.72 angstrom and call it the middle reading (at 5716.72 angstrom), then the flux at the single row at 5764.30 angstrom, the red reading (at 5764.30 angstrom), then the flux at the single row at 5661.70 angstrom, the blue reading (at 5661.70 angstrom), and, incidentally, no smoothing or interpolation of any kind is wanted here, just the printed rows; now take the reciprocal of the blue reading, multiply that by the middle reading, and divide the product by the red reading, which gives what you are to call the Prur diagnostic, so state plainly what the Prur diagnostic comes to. 0.033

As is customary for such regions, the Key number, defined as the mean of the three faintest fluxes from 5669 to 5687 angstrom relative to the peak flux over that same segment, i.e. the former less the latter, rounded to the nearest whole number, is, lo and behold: -22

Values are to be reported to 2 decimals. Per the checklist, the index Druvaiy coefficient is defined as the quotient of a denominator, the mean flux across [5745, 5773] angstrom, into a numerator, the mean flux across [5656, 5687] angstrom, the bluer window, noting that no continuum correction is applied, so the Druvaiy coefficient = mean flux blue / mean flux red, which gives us 1.01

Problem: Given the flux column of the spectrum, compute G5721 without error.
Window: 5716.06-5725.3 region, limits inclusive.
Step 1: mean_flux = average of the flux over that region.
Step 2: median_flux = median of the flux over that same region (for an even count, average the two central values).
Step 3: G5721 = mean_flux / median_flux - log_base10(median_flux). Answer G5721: -0.51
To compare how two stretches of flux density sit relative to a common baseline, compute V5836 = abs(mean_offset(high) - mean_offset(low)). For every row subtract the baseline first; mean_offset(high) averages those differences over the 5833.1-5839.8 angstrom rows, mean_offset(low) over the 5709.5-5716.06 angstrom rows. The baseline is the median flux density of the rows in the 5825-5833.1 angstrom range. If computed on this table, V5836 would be 3.6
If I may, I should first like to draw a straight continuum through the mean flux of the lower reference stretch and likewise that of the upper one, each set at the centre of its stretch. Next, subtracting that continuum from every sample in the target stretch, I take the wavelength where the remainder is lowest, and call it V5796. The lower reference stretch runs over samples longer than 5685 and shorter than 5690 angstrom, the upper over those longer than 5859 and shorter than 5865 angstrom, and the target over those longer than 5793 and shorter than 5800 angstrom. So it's 5797.58 angstrom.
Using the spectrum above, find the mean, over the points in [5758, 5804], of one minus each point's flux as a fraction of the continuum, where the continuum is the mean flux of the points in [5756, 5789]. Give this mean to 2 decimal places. -0.02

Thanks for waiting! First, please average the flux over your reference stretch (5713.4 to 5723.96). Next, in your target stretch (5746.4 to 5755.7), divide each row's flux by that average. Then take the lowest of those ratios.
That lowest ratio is 0.71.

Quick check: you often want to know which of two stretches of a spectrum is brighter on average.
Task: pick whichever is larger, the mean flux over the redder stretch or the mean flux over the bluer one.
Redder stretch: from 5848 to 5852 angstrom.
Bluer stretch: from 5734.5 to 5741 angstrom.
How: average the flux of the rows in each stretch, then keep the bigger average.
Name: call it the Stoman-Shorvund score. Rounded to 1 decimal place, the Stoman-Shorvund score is 41.0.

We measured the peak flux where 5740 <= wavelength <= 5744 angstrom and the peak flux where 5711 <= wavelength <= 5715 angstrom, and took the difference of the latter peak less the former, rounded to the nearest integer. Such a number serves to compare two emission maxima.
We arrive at 11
